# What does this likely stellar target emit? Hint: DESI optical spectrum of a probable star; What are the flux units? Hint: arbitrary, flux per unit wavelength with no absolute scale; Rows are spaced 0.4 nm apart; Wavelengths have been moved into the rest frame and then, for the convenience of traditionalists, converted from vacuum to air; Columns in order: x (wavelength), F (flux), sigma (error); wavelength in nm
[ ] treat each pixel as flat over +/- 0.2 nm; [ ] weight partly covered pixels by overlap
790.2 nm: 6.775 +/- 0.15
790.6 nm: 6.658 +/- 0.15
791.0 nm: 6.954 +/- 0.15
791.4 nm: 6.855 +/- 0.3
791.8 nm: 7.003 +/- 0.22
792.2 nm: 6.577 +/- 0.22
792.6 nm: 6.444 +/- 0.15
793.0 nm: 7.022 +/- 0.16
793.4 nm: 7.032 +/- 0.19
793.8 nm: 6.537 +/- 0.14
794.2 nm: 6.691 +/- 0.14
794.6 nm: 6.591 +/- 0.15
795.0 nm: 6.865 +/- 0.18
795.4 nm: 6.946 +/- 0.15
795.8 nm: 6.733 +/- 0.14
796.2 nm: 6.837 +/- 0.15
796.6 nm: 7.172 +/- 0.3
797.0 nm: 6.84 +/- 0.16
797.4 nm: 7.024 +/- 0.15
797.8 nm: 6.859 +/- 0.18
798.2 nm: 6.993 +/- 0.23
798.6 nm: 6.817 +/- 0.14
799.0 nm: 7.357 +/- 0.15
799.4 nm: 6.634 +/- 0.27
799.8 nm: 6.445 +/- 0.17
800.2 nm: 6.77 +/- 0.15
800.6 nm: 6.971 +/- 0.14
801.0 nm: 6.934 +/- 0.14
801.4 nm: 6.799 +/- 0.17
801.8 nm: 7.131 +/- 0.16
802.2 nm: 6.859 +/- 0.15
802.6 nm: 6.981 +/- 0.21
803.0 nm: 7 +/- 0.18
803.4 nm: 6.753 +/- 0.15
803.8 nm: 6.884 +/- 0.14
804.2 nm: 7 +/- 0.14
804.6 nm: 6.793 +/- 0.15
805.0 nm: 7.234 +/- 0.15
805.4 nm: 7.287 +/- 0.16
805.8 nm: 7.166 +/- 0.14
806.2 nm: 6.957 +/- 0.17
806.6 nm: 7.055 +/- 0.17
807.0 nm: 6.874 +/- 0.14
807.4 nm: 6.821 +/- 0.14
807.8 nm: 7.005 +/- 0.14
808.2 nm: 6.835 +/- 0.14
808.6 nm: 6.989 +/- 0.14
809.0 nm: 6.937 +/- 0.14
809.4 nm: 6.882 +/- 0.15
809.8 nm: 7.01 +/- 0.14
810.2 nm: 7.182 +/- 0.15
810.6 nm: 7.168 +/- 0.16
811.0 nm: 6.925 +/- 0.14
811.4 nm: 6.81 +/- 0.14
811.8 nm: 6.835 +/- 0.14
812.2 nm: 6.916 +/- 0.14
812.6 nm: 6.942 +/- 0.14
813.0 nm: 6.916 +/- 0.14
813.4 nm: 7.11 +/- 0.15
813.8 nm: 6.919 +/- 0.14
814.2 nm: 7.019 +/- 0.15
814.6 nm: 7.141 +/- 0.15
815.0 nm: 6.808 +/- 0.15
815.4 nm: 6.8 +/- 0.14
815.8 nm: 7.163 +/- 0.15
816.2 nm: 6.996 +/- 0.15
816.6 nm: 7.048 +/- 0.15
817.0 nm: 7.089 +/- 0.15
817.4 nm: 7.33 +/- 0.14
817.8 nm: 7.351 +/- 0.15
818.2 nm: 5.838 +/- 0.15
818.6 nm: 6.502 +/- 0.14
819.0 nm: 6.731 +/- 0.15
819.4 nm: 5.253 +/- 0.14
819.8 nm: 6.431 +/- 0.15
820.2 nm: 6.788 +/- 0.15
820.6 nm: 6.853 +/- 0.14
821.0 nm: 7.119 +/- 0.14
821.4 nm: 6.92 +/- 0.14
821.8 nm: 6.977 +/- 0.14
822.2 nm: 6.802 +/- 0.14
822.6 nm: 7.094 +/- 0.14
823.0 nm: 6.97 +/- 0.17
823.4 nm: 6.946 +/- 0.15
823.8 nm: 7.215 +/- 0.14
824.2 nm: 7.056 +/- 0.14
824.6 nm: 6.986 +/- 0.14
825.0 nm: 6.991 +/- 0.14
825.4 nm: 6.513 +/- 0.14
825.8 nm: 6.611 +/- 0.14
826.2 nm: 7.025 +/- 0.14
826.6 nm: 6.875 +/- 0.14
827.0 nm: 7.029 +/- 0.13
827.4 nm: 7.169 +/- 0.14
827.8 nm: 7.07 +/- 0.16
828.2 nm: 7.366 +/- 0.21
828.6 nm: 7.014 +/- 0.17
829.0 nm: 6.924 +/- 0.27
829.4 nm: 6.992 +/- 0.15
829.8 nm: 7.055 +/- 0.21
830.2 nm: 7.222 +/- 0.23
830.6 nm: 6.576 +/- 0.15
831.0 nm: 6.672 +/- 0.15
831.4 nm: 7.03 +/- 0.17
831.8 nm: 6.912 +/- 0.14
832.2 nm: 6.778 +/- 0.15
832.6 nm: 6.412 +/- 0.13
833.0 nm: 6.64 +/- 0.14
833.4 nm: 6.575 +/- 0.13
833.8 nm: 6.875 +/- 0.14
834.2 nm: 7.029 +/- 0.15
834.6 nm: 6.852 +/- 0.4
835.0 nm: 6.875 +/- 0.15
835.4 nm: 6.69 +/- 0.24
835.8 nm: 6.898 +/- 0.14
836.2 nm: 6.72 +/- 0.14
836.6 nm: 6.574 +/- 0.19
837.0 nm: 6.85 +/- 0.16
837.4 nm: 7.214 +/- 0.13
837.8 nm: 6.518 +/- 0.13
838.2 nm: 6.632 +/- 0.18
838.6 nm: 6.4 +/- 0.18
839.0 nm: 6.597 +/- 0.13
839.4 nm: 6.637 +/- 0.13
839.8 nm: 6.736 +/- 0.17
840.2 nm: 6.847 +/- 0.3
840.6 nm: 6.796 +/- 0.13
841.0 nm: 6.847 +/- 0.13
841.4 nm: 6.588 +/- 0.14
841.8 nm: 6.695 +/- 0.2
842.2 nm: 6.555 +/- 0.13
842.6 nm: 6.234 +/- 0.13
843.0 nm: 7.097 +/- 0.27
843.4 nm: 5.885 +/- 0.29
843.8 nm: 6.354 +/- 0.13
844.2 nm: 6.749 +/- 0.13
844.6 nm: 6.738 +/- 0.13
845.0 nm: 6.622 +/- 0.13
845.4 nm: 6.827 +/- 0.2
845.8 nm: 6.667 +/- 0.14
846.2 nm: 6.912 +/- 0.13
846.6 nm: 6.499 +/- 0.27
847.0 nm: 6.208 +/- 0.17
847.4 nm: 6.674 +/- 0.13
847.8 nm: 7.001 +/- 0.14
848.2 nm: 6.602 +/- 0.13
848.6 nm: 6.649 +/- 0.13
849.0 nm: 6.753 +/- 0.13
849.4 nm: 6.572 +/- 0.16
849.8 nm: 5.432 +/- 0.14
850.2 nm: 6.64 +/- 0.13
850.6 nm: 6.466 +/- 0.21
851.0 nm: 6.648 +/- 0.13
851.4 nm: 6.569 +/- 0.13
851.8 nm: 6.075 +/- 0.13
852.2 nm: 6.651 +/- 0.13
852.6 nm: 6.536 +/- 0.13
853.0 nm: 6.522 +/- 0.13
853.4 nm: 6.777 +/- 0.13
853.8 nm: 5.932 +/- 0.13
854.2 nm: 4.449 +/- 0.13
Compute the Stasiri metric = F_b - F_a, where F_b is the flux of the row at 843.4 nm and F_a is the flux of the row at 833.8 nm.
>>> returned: -1.0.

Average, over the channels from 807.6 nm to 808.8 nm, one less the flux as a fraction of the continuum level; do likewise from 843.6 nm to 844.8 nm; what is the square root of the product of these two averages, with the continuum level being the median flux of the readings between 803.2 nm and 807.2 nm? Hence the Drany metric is 0.016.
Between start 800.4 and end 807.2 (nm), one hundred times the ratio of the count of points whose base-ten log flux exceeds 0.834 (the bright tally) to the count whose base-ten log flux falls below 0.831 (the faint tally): 1400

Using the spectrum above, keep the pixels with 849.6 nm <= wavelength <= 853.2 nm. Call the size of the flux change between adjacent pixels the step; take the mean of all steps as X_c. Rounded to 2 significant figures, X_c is 0.36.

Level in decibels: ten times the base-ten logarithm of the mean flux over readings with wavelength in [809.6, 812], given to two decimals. 8.44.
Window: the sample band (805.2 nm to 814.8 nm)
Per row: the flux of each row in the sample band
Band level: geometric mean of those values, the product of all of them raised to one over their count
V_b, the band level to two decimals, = 6.99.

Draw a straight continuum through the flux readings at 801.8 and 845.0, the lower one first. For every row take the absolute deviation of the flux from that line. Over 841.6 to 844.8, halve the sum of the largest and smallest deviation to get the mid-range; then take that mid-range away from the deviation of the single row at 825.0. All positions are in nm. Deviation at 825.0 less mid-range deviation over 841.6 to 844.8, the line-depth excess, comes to -0.26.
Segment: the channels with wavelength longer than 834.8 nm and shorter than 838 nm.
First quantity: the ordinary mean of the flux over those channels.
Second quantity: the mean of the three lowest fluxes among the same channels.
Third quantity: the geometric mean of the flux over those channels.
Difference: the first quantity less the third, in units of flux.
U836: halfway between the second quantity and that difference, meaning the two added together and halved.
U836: 3.30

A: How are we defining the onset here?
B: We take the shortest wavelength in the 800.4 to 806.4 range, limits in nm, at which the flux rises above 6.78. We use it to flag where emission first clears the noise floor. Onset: 800.6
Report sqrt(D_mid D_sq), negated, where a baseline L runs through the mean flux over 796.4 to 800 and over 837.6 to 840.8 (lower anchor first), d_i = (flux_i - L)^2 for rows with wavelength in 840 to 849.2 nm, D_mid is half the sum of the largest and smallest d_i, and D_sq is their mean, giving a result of -0.14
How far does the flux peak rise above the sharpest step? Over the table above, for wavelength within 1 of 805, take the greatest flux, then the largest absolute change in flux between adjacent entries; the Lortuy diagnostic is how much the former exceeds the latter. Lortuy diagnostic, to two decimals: 6.85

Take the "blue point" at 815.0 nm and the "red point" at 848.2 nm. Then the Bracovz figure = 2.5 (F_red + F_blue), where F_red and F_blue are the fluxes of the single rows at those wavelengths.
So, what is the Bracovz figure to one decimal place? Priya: 33.5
